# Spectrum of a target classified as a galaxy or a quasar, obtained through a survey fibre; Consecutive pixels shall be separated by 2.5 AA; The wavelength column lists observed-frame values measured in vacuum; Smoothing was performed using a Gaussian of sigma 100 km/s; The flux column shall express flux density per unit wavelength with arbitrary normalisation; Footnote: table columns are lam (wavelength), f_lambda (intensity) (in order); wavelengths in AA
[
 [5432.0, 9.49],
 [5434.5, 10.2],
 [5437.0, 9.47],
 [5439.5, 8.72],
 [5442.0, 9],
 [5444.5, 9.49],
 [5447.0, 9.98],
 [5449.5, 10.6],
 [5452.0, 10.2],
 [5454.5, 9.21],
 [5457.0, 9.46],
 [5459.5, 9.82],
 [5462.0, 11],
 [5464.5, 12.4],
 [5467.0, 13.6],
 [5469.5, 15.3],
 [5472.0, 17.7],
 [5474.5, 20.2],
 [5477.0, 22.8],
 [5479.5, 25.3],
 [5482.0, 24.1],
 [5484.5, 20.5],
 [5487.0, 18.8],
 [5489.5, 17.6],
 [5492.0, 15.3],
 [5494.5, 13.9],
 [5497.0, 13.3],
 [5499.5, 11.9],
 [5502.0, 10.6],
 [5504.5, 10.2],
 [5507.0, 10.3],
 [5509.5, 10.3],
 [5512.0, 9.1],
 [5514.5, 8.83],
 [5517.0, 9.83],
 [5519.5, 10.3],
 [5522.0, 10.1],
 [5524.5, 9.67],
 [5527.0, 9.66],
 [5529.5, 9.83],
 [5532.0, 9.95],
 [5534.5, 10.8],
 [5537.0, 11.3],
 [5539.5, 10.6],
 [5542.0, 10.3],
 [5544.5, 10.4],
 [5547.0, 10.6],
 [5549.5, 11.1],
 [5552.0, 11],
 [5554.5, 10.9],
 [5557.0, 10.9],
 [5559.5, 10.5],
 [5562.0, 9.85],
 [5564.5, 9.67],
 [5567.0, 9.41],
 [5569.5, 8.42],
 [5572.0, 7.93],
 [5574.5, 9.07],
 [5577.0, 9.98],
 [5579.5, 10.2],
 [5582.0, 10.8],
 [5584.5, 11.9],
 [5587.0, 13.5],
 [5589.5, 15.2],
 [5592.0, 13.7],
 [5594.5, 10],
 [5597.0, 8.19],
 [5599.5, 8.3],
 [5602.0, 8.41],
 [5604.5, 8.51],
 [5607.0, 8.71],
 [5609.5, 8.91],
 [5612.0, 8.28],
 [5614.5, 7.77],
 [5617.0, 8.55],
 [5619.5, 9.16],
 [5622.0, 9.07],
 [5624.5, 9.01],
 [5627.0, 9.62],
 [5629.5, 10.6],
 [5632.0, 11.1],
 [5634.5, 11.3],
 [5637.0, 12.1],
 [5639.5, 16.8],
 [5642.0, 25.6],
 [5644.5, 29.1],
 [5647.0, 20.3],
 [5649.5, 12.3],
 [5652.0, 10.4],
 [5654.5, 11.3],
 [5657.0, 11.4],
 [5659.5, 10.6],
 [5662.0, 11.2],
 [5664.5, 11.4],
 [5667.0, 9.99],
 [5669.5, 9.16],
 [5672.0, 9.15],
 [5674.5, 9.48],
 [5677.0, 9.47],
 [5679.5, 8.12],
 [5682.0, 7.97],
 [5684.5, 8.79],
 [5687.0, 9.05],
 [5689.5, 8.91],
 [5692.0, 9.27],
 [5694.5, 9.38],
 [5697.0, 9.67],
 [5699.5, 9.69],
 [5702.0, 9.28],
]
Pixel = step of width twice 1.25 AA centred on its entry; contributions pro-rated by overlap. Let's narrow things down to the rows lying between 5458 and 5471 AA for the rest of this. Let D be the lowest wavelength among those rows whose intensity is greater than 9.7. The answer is 5459.5 AA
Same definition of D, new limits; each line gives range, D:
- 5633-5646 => 5634.5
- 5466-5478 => 5467.0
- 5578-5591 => 5579.5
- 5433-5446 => 5434.5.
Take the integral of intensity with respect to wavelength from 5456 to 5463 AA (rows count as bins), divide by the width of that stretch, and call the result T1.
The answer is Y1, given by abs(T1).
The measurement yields 10.1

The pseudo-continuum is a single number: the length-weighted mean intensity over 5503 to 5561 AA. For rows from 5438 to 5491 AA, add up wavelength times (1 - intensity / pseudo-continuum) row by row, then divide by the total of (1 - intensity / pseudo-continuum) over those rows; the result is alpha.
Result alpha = 5481.1 AA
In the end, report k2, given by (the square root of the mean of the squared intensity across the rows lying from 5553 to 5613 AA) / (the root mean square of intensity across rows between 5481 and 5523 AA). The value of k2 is 0.7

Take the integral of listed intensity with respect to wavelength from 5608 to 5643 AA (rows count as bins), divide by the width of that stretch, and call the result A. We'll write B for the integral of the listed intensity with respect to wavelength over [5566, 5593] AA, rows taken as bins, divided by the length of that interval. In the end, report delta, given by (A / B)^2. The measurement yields 1.0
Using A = 11.2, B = 10.9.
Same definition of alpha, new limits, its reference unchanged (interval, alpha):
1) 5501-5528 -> 5518.5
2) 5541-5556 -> 5550.8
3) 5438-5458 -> 5446.2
